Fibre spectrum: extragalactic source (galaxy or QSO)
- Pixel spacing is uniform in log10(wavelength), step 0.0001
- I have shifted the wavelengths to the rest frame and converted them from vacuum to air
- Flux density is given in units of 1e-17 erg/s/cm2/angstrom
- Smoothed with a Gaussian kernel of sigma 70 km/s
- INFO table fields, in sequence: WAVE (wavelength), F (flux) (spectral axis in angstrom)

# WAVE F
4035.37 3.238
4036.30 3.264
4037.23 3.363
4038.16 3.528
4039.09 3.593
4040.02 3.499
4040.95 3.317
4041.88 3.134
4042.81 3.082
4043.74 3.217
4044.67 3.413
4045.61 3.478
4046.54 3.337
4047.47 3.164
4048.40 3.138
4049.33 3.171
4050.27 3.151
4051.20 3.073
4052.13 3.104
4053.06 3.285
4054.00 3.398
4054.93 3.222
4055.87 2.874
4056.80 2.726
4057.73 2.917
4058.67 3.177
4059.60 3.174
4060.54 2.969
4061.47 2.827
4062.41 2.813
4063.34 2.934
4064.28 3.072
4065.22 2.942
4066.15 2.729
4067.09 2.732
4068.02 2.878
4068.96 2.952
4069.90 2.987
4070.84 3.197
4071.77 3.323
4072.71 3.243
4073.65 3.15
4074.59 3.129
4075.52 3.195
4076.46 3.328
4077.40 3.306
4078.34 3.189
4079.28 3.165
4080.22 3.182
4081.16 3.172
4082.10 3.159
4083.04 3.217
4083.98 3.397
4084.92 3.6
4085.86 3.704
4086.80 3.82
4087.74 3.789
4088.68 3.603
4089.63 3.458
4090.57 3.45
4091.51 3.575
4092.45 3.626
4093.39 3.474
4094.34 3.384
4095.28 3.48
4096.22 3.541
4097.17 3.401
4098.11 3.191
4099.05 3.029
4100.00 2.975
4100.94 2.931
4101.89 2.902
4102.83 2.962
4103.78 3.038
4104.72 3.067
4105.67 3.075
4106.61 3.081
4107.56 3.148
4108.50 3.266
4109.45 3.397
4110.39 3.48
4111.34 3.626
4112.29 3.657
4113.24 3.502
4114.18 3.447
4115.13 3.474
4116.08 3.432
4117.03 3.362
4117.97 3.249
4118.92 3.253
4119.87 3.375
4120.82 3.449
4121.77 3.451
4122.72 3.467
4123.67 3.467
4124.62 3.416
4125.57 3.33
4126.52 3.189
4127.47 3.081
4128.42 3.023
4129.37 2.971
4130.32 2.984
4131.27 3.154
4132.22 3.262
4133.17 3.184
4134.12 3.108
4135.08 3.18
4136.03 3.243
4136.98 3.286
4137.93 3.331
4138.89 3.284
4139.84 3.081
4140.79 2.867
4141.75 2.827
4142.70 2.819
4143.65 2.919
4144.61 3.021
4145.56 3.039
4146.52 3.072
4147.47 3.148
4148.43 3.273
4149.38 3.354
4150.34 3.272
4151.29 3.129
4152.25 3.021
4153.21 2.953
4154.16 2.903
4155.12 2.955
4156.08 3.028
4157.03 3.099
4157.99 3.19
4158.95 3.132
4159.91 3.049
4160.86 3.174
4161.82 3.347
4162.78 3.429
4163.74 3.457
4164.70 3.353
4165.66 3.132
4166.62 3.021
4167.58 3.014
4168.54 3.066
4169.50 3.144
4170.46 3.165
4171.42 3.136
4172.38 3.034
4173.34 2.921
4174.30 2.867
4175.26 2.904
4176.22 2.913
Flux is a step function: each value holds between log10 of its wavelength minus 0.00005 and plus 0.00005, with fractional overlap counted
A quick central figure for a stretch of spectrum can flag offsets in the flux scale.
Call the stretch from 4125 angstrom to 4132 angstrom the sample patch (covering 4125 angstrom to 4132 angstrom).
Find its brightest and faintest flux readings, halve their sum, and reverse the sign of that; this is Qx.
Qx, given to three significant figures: -3.15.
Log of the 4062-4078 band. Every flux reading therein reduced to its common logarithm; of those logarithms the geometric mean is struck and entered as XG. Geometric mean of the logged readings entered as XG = 0.483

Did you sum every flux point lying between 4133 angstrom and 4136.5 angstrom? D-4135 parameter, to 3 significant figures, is 12.7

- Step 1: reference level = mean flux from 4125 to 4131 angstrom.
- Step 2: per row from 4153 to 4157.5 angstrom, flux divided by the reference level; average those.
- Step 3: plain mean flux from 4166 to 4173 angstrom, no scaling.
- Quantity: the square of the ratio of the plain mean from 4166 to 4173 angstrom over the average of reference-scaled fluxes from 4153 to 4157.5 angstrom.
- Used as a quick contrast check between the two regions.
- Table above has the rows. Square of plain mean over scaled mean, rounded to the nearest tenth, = 10.2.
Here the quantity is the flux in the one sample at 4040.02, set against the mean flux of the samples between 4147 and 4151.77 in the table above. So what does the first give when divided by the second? 1.08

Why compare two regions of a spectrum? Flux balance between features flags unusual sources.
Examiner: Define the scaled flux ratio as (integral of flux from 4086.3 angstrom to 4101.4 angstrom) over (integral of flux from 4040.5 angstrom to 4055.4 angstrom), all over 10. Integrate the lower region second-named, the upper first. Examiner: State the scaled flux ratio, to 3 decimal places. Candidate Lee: 0.107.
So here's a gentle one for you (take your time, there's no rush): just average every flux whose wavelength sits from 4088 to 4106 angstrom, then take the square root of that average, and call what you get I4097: 1.81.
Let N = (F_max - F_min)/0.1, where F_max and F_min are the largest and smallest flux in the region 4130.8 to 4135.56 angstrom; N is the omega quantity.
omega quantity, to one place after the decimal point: 1.5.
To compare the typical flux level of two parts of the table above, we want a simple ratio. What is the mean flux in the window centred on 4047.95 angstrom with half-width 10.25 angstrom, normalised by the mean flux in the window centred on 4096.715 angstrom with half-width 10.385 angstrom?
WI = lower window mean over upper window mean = 0.97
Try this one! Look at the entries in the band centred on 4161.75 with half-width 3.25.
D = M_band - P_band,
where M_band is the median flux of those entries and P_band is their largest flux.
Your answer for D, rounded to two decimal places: -0.11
